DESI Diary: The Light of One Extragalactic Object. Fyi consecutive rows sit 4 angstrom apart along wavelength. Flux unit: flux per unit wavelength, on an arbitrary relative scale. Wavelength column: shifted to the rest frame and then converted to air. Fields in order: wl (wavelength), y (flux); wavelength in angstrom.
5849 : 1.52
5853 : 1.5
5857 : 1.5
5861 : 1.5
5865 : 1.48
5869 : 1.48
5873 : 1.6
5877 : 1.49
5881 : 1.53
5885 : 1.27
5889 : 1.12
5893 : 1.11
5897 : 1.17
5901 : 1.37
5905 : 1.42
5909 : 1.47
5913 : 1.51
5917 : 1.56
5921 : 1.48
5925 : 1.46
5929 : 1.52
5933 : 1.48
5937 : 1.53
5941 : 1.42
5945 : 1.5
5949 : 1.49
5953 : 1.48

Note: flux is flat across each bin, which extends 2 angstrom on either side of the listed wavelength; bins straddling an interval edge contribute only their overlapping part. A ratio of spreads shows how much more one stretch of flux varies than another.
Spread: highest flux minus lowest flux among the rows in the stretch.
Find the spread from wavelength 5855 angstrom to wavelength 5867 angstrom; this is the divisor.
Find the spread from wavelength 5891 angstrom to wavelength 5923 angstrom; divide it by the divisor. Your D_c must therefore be 22.5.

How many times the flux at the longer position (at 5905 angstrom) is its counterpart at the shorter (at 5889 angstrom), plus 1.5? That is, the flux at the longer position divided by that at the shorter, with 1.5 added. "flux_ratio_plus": 2.77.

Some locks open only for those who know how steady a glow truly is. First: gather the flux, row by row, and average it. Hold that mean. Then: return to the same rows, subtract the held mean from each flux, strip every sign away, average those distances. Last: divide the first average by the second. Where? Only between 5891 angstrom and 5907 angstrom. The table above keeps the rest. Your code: 10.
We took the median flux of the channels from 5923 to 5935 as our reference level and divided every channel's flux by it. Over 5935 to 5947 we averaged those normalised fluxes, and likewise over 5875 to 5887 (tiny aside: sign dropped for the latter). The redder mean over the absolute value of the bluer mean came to 1.04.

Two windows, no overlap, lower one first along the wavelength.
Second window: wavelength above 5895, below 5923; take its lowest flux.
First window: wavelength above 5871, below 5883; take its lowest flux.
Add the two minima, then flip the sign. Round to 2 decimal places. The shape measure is -2.66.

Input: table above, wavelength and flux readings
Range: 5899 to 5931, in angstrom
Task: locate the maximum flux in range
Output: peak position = 5917 angstrom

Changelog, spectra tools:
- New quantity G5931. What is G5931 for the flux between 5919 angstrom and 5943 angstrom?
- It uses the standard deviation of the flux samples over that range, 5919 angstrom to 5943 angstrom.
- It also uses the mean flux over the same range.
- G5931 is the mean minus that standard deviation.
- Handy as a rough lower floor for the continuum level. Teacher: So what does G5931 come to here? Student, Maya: 1.44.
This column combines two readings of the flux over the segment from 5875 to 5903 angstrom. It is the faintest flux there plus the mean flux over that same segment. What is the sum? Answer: 2.40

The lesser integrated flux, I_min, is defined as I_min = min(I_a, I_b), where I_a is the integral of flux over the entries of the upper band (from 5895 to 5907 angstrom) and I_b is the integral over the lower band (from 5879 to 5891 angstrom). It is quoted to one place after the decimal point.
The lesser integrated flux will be 15.7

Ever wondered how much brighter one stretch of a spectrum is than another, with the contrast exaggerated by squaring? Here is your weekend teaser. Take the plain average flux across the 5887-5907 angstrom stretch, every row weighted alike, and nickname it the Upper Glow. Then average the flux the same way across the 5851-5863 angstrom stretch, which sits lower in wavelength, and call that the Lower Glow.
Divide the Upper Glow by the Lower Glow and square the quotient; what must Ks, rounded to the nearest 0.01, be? 0.68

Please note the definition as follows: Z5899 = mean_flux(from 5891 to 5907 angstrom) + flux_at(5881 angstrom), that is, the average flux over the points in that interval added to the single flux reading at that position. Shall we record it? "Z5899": 2.80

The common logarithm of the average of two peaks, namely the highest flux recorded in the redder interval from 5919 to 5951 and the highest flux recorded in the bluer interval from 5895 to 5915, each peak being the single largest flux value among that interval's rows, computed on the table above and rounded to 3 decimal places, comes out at 0.182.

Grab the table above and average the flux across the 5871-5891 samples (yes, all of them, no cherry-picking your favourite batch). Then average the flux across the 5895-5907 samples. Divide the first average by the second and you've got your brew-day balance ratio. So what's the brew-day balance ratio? 1.06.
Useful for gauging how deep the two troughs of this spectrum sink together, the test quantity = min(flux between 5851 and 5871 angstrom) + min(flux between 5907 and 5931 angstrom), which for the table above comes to 2.94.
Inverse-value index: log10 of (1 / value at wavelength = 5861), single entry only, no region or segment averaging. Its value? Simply -0.176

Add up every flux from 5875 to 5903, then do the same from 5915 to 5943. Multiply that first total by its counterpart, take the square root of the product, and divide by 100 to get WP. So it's 0.097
